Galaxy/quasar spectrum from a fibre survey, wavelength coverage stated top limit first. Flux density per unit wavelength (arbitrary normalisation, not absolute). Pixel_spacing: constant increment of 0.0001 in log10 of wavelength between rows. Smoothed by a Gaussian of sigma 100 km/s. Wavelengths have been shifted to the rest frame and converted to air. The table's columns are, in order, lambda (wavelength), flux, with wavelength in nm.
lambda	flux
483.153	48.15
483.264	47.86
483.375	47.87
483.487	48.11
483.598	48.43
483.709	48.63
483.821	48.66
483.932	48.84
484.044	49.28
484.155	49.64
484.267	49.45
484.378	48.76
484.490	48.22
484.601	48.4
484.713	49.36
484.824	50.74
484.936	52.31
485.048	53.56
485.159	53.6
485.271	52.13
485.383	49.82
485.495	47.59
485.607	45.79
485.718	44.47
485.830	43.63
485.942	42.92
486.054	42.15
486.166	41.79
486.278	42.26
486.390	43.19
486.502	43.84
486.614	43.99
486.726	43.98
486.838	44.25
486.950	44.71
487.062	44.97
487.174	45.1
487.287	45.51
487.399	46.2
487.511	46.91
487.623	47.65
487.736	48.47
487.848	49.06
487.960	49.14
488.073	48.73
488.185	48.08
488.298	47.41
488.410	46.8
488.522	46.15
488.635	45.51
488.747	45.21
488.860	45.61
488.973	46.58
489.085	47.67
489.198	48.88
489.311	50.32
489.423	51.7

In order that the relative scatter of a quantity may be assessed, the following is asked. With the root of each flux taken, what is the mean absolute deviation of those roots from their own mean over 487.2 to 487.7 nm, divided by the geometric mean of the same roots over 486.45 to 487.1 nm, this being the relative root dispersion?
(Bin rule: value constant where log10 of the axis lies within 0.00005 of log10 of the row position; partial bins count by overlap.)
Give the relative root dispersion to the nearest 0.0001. 0.0078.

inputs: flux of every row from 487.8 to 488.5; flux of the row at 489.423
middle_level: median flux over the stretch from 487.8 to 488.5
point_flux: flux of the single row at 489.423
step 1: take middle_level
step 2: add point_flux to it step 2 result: 100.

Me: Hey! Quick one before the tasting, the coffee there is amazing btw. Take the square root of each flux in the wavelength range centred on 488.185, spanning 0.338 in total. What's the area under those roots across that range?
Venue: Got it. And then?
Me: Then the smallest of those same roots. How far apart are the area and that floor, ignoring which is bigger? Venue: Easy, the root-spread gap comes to 4.55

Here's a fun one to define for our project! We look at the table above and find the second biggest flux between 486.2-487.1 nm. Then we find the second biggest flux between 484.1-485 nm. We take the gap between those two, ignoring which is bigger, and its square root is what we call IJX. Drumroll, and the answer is 2.5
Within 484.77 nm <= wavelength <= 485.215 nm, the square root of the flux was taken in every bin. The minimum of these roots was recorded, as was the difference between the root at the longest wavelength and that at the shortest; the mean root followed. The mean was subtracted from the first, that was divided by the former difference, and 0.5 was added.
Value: -0.13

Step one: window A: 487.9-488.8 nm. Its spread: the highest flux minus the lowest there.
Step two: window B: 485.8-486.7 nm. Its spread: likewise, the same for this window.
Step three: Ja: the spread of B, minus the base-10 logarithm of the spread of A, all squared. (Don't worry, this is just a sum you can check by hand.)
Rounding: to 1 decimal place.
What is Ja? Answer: 2.6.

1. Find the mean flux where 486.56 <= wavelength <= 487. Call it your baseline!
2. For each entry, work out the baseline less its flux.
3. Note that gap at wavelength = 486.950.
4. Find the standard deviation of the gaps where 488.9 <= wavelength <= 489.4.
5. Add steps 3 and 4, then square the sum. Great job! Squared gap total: 1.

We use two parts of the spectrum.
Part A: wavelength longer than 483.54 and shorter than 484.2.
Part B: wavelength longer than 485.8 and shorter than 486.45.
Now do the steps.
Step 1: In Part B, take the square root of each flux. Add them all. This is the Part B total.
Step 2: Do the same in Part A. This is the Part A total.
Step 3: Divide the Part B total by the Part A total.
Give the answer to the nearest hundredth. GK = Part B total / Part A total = 0.93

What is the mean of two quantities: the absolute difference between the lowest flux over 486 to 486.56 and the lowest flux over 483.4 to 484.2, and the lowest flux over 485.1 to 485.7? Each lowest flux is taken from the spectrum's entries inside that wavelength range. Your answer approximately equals 26.1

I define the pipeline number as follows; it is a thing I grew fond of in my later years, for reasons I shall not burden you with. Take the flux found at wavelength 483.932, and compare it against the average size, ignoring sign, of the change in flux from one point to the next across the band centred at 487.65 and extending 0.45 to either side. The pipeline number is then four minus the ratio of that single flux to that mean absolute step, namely -81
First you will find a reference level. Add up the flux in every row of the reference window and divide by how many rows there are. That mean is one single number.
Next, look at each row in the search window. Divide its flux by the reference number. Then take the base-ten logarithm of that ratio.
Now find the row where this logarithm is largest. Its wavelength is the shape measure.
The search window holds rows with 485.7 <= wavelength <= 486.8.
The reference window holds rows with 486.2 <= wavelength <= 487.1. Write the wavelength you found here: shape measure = 485.718 nm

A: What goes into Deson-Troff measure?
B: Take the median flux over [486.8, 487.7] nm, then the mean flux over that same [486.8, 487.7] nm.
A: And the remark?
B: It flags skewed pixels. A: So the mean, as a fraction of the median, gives 1.01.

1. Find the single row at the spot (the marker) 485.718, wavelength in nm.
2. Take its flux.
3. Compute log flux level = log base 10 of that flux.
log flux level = 1.65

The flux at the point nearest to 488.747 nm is 45.21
